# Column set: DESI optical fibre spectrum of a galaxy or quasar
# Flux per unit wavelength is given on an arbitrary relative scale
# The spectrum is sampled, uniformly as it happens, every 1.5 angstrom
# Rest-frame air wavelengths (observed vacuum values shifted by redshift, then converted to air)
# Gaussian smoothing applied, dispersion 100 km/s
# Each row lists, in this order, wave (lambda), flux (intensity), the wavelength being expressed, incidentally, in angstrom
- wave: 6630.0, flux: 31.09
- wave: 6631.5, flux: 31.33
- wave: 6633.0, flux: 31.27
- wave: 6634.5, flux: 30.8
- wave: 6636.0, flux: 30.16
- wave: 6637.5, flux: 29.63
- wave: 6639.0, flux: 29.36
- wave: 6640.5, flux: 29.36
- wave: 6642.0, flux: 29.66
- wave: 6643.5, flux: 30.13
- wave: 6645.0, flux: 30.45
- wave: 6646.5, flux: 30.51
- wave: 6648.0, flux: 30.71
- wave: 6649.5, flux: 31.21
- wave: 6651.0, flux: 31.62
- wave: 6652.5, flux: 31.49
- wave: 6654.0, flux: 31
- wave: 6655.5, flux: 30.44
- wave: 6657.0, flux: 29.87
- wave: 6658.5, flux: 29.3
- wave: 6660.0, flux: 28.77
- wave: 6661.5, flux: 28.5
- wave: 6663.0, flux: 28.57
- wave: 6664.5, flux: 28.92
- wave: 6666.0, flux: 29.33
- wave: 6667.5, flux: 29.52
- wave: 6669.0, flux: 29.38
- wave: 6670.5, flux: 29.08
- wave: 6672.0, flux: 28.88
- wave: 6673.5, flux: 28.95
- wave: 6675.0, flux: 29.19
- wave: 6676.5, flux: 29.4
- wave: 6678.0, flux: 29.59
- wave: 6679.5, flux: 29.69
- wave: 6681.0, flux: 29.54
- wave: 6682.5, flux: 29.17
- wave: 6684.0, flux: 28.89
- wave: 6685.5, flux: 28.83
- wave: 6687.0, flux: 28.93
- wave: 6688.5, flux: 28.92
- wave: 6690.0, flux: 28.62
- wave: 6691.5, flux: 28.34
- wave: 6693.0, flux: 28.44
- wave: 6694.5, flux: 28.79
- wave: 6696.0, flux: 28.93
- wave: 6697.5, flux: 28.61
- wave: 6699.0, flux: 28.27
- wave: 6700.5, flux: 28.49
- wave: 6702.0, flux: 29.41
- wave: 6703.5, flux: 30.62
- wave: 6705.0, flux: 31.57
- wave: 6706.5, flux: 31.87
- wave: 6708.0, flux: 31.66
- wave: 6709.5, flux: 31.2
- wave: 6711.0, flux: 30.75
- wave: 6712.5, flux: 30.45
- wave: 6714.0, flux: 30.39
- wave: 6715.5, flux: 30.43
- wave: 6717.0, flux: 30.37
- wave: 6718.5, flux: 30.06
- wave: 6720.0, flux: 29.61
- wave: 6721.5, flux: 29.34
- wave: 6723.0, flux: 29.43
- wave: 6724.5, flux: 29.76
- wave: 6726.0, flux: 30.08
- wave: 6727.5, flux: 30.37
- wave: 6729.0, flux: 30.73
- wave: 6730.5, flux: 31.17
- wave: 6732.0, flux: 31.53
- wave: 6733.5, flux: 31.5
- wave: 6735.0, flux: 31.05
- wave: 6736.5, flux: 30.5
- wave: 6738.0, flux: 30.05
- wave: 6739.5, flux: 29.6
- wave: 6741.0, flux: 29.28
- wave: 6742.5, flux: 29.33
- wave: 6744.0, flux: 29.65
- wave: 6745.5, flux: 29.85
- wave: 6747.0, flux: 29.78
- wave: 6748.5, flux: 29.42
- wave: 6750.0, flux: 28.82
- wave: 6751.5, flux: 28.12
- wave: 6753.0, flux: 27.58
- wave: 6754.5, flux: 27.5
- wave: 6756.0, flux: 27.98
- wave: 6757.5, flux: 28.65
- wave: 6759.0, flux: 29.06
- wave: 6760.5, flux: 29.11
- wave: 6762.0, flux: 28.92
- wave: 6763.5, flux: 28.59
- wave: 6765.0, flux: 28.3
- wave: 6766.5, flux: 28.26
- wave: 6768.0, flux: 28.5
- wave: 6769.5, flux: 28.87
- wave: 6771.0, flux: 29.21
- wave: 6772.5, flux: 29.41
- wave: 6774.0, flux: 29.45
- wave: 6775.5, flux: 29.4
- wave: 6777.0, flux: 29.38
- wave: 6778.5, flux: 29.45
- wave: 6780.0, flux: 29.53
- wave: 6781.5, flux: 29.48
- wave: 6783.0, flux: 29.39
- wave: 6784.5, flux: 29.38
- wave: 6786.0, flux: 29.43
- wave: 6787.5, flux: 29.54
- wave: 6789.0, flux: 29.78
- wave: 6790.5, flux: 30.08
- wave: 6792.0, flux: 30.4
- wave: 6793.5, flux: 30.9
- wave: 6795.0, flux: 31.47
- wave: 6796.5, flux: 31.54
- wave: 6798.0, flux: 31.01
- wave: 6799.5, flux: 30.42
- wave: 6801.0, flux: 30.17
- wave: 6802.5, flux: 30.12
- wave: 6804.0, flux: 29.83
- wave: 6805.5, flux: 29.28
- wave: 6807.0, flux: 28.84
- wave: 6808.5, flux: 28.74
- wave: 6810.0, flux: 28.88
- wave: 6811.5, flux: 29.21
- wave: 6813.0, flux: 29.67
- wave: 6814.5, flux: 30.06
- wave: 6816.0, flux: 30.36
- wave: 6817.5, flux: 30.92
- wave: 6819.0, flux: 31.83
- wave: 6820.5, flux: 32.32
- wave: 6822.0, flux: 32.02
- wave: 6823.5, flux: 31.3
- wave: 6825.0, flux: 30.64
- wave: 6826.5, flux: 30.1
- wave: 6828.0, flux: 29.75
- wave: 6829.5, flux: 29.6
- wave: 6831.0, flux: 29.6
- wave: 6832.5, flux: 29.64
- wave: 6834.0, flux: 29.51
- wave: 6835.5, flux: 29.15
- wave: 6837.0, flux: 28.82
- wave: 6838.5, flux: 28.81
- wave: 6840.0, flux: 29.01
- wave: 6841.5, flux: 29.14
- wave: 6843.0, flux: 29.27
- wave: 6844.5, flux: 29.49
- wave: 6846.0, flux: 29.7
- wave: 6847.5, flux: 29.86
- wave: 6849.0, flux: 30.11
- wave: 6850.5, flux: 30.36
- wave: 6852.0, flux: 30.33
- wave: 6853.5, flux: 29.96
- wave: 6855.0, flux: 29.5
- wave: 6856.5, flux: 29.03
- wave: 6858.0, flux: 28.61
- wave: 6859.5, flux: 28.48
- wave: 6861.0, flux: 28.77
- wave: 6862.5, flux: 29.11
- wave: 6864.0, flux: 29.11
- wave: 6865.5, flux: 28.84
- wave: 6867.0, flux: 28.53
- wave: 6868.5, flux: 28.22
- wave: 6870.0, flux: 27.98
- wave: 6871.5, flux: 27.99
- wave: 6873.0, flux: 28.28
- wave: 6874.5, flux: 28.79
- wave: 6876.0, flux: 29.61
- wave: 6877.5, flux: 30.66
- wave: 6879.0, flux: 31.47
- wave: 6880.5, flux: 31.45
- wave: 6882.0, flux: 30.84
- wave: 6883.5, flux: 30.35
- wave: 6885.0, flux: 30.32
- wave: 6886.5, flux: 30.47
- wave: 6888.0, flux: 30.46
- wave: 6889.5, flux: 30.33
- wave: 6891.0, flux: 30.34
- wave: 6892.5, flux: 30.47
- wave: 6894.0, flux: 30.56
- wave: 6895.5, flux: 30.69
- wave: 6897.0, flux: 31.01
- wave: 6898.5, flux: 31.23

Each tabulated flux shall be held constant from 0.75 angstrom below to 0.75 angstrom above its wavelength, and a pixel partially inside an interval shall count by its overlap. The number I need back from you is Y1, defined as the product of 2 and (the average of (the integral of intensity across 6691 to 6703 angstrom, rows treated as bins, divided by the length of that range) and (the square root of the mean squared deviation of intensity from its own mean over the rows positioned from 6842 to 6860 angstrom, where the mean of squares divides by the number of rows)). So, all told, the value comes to 29.3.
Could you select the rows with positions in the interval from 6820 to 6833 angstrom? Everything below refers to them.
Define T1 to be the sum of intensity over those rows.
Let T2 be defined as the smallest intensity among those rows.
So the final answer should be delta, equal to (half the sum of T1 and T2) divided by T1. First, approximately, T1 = 275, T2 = 29.6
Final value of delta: 0.55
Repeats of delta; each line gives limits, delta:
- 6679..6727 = 0.51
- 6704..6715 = 0.57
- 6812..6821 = 0.58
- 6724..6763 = 0.52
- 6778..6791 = 0.56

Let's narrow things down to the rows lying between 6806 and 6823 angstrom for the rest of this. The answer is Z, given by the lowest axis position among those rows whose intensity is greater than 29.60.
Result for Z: 6813.0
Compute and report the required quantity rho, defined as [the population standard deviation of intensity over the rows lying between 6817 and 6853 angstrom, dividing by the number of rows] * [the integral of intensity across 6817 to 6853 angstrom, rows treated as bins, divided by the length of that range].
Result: 29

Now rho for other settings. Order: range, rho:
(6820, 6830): 31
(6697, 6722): 32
